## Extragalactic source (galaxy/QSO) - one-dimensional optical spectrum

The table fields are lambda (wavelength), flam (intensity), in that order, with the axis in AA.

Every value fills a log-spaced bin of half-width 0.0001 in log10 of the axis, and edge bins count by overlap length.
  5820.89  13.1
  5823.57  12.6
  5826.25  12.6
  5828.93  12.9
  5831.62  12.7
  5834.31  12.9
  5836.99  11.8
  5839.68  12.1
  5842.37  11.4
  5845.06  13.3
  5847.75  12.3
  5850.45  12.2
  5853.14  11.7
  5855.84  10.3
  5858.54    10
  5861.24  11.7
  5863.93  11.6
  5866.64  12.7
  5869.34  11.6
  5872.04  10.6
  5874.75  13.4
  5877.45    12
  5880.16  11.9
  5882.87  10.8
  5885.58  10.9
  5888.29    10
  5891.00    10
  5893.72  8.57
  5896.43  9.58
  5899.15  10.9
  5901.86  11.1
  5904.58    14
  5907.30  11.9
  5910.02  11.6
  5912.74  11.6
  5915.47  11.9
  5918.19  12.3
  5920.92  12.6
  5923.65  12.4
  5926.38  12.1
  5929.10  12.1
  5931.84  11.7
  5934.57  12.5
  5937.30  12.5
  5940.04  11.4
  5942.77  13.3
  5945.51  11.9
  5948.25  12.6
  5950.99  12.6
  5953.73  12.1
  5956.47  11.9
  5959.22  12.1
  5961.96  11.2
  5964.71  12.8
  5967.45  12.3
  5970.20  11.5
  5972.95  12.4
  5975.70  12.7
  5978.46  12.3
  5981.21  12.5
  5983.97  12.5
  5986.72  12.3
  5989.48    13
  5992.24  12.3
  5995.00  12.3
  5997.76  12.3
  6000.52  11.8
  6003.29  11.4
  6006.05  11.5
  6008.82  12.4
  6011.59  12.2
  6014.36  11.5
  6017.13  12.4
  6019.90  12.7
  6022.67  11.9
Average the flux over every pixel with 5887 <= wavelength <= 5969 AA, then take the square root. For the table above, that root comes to 3.43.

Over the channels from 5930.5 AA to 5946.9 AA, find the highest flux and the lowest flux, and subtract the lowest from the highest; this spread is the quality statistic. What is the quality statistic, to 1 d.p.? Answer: 1.9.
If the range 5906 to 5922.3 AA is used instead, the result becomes 1.0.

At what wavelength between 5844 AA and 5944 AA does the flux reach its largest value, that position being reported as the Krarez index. 5904.58 AA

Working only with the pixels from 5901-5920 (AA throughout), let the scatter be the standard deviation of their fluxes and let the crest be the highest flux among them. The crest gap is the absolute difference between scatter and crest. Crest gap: 13.1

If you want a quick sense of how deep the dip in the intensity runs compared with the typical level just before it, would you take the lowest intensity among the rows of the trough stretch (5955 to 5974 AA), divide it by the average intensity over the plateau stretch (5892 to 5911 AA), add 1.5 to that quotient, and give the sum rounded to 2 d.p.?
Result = 2.51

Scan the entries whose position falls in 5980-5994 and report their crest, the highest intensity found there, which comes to 13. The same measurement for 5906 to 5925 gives 12.6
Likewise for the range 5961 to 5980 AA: 12.8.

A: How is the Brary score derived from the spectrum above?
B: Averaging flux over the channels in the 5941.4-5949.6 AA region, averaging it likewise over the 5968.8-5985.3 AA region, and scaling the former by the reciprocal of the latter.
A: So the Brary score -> 1.02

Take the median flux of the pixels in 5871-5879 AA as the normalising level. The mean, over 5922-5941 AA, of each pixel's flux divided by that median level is 1.01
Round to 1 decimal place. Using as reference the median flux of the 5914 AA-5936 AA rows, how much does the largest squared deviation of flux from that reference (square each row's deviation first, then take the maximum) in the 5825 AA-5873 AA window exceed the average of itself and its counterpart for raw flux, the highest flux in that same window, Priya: -4.2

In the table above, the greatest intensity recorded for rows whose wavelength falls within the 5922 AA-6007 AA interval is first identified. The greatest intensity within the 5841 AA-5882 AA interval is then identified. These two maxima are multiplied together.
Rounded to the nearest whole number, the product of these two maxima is 178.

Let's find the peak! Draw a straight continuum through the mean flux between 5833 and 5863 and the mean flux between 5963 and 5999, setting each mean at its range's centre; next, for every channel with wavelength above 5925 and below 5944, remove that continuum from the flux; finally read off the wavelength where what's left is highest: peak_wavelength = 5942.77 AA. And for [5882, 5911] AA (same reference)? 5904.58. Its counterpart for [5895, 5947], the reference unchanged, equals 5904.58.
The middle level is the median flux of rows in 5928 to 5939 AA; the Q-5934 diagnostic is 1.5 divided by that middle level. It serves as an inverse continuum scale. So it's 0.122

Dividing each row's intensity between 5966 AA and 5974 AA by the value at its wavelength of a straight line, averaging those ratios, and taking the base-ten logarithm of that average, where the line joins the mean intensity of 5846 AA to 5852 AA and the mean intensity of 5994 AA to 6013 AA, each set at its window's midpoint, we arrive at 0.001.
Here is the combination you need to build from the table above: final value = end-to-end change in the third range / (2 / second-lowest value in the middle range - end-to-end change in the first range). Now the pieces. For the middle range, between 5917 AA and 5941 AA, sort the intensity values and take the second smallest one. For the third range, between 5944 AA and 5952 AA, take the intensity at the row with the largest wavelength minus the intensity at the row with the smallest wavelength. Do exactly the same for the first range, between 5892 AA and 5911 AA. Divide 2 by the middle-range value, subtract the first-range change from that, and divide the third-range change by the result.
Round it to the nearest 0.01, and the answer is -0.24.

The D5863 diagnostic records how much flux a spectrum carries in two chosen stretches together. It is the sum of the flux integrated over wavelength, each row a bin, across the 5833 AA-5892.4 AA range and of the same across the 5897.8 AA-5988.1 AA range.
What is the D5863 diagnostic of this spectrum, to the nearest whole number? 1788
